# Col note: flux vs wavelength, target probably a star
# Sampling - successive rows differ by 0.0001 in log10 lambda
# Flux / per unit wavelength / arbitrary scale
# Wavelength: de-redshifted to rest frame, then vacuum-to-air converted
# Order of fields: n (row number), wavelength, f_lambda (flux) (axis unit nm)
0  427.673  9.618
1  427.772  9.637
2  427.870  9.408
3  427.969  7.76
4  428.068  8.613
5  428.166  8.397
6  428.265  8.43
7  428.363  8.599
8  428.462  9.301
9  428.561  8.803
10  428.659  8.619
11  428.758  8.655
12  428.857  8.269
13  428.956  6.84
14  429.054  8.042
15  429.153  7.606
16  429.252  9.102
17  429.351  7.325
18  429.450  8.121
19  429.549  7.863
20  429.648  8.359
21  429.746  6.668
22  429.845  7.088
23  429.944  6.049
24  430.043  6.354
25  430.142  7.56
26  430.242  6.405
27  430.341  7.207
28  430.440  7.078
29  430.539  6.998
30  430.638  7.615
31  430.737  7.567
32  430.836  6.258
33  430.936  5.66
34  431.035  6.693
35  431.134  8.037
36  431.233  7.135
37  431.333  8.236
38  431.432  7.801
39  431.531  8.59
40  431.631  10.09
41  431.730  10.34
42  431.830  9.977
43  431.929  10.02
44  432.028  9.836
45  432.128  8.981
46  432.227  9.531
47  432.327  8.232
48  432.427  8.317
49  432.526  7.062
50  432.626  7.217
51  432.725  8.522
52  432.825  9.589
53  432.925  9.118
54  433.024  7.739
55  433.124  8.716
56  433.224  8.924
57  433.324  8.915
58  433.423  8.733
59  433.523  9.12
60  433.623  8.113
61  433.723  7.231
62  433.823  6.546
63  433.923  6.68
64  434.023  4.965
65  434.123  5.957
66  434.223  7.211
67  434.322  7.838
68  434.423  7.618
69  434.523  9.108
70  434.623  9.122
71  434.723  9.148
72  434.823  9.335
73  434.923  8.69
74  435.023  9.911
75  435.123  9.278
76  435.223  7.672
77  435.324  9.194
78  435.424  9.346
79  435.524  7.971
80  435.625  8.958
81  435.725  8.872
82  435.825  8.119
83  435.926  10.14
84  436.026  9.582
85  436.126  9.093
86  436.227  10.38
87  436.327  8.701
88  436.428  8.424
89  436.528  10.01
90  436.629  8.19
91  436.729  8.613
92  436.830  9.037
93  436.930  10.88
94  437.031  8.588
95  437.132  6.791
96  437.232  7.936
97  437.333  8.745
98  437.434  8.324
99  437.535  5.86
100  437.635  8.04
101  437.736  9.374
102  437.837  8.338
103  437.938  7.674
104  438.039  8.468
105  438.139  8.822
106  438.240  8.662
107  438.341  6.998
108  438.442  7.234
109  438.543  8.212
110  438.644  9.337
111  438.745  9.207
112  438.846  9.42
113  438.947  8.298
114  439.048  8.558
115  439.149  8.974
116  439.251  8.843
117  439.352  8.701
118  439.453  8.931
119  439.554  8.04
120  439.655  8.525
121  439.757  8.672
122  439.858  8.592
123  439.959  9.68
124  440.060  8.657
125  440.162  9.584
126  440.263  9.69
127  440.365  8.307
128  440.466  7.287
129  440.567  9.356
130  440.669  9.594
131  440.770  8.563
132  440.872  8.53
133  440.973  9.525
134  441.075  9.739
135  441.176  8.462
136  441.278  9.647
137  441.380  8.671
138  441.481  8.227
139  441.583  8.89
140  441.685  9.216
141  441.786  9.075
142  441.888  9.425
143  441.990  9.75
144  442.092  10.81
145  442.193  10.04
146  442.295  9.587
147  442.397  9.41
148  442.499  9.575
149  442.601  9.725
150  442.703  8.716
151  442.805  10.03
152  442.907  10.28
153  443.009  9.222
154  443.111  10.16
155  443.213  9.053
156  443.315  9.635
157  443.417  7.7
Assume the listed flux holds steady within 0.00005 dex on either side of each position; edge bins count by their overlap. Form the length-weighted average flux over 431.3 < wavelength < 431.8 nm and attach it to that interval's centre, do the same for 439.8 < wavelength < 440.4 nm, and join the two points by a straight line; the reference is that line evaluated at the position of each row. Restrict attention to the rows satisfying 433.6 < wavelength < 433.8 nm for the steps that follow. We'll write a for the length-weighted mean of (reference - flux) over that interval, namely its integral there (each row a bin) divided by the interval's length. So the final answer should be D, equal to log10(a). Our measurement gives 0.2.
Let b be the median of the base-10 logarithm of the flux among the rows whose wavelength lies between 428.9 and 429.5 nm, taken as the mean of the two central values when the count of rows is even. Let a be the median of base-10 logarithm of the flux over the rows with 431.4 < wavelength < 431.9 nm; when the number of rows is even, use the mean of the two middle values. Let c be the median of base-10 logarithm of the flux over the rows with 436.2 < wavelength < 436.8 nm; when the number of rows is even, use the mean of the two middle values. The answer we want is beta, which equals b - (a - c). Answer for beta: 0.83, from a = 1.00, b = 0.89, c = 0.94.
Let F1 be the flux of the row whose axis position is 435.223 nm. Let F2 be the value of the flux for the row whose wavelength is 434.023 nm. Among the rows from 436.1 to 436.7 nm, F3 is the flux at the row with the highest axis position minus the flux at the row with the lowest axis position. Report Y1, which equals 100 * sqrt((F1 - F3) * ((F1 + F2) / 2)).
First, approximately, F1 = 7.672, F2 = 4.965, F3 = -0.9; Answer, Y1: 736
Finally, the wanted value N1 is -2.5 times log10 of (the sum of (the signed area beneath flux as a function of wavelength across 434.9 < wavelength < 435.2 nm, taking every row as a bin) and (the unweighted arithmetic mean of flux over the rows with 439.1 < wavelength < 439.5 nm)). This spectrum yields -2.66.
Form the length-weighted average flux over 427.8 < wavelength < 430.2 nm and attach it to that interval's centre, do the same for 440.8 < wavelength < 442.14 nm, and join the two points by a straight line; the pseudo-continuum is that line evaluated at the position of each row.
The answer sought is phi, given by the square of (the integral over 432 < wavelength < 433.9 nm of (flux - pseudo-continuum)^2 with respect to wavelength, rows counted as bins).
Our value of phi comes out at 2.7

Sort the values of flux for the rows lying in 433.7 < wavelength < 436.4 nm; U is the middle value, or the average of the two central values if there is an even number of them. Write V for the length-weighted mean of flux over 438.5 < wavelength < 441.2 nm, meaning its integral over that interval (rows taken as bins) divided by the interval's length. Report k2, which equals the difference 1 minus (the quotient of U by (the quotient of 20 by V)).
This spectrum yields -2.93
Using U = 8.9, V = 8.9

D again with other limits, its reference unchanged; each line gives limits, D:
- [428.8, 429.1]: 0.1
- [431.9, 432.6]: -0.5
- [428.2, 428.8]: -0.5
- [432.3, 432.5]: 0.0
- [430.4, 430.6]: 0.3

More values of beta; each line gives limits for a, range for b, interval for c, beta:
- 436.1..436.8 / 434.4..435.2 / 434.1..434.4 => 0.88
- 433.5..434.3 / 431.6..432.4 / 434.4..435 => 1.11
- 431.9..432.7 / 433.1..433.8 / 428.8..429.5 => 0.91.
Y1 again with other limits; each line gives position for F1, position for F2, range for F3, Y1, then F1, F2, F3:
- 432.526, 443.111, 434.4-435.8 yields 707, 7.062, 10.16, 1.3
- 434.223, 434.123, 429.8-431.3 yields 687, 7.211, 5.957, 0.0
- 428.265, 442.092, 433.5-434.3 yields 997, 8.43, 10.81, -1.9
